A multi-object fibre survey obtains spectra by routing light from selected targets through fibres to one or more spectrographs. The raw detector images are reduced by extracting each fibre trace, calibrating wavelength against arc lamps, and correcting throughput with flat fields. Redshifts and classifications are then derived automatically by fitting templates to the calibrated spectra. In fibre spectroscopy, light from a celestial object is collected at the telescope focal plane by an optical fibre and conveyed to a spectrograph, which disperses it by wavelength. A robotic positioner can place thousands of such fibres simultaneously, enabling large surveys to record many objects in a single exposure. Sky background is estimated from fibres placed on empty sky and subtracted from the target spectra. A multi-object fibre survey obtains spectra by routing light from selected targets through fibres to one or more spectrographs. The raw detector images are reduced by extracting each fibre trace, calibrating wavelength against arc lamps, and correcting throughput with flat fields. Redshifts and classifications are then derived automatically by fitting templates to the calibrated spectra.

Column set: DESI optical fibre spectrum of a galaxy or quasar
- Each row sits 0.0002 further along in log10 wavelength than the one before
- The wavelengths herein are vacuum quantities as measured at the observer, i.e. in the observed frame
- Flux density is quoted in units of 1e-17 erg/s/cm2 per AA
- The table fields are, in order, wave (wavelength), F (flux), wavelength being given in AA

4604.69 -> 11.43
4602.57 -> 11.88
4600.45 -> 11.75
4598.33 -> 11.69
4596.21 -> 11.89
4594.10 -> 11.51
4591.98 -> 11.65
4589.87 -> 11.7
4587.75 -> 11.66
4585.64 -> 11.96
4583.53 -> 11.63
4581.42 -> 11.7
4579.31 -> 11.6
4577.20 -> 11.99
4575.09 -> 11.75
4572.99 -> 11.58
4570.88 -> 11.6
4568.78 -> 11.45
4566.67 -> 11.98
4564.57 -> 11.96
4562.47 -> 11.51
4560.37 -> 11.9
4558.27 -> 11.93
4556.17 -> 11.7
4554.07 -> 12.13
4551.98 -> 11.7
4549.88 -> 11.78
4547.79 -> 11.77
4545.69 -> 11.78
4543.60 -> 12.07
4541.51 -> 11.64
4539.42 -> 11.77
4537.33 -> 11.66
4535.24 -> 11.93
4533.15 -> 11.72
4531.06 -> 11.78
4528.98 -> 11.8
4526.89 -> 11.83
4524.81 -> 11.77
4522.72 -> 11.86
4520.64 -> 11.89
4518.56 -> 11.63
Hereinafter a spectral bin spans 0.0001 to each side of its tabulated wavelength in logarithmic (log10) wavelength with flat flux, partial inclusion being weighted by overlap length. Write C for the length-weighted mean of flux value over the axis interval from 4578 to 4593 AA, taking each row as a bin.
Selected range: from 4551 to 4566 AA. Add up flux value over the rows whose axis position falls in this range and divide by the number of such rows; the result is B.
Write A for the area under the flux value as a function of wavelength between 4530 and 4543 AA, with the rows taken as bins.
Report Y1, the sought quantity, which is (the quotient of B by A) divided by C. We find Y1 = 0.007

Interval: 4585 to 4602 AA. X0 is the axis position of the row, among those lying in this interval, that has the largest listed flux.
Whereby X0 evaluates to 4585.64 AA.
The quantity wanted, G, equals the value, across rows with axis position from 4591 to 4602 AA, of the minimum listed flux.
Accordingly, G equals 11.51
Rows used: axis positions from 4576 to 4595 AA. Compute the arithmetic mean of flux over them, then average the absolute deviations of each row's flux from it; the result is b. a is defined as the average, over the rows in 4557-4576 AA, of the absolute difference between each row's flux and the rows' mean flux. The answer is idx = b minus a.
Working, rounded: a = 0.18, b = 0.117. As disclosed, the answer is -0.06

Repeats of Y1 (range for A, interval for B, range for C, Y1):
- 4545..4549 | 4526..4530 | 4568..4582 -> 0.021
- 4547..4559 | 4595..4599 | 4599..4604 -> 0.007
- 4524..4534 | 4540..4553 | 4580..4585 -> 0.009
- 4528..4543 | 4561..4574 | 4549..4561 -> 0.006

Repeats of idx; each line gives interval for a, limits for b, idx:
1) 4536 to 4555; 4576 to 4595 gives -0.01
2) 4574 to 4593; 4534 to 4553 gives -0.01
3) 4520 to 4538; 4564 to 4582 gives 0.10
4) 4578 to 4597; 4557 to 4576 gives 0.08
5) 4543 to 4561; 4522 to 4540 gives -0.07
